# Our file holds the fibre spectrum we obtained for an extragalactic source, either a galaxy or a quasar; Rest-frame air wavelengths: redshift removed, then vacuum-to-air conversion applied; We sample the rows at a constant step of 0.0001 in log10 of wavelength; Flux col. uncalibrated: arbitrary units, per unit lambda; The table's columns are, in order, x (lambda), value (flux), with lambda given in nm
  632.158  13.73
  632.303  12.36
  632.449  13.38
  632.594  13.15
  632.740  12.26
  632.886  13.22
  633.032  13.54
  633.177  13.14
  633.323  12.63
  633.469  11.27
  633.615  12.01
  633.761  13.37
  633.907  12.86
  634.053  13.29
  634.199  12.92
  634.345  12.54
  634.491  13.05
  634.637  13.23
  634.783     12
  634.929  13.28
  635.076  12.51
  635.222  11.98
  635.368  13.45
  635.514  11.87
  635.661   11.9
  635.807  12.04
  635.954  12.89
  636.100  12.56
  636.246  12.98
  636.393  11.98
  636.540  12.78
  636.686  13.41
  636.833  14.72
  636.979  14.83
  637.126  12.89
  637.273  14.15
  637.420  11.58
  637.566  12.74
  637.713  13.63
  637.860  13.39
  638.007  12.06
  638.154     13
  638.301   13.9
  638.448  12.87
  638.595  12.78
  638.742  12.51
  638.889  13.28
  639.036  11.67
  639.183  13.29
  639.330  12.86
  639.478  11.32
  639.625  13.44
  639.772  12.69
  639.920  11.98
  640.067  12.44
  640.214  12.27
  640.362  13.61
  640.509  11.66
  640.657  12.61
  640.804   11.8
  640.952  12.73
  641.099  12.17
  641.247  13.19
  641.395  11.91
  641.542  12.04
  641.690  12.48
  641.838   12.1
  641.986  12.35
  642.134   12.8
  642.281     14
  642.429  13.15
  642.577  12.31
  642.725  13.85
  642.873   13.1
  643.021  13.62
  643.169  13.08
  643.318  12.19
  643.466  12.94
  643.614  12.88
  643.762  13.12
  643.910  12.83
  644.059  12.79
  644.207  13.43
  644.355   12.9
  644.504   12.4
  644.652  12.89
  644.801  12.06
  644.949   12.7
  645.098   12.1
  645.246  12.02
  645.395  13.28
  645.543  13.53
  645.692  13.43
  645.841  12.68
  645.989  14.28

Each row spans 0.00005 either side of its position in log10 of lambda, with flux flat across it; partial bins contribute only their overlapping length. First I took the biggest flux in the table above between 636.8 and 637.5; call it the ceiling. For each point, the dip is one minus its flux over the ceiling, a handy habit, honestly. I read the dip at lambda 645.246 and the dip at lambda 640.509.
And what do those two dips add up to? 0.40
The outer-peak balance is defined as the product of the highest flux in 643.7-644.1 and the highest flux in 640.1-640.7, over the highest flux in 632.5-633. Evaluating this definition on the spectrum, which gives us 13.5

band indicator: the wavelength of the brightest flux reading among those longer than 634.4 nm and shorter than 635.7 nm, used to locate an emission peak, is 635.368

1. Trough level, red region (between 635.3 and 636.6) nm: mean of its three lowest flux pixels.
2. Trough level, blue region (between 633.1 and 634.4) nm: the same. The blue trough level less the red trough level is 0.02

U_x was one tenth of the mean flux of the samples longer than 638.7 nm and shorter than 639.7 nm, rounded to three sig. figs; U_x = 1.26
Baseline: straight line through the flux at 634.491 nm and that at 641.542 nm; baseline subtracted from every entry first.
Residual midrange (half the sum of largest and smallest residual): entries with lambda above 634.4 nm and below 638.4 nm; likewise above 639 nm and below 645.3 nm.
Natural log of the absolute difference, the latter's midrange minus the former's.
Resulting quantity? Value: -4.0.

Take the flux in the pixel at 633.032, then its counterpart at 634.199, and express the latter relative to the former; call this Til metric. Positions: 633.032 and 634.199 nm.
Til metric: 0.95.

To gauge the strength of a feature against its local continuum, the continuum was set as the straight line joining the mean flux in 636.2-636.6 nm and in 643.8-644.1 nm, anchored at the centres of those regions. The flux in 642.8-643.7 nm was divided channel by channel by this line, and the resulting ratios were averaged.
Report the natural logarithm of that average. 0.01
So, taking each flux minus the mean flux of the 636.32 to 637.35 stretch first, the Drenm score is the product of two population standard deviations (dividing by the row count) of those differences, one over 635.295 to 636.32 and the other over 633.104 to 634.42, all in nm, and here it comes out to 0.36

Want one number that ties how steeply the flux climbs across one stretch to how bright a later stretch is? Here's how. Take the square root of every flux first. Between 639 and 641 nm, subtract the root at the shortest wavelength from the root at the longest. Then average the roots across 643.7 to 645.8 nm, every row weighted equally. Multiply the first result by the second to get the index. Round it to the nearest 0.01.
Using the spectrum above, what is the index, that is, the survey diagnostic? 0.54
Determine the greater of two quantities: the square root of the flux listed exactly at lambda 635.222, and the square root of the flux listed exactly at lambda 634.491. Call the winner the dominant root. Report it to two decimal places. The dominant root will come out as 3.61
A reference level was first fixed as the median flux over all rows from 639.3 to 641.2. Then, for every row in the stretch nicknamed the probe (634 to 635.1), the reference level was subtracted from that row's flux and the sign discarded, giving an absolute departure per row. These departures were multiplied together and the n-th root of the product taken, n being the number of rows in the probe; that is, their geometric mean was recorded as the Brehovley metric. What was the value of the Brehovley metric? 0.4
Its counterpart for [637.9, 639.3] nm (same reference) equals 0.5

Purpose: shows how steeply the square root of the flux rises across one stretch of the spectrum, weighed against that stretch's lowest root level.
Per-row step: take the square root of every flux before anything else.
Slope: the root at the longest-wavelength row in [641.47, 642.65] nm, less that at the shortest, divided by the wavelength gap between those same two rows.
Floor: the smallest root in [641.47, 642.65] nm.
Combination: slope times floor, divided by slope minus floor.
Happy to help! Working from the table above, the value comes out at -0.04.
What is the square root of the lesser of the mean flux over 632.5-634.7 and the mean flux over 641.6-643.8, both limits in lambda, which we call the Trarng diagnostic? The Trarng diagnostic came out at 3.58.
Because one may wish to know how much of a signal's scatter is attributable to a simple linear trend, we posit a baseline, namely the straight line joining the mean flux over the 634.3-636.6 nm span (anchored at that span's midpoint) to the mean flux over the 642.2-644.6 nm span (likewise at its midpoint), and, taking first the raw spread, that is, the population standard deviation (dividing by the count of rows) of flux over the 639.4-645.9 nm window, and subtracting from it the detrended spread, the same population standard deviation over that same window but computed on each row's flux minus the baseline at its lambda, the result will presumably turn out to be 0.022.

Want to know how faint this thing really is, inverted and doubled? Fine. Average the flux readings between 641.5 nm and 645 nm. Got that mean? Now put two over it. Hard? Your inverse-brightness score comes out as 0.156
